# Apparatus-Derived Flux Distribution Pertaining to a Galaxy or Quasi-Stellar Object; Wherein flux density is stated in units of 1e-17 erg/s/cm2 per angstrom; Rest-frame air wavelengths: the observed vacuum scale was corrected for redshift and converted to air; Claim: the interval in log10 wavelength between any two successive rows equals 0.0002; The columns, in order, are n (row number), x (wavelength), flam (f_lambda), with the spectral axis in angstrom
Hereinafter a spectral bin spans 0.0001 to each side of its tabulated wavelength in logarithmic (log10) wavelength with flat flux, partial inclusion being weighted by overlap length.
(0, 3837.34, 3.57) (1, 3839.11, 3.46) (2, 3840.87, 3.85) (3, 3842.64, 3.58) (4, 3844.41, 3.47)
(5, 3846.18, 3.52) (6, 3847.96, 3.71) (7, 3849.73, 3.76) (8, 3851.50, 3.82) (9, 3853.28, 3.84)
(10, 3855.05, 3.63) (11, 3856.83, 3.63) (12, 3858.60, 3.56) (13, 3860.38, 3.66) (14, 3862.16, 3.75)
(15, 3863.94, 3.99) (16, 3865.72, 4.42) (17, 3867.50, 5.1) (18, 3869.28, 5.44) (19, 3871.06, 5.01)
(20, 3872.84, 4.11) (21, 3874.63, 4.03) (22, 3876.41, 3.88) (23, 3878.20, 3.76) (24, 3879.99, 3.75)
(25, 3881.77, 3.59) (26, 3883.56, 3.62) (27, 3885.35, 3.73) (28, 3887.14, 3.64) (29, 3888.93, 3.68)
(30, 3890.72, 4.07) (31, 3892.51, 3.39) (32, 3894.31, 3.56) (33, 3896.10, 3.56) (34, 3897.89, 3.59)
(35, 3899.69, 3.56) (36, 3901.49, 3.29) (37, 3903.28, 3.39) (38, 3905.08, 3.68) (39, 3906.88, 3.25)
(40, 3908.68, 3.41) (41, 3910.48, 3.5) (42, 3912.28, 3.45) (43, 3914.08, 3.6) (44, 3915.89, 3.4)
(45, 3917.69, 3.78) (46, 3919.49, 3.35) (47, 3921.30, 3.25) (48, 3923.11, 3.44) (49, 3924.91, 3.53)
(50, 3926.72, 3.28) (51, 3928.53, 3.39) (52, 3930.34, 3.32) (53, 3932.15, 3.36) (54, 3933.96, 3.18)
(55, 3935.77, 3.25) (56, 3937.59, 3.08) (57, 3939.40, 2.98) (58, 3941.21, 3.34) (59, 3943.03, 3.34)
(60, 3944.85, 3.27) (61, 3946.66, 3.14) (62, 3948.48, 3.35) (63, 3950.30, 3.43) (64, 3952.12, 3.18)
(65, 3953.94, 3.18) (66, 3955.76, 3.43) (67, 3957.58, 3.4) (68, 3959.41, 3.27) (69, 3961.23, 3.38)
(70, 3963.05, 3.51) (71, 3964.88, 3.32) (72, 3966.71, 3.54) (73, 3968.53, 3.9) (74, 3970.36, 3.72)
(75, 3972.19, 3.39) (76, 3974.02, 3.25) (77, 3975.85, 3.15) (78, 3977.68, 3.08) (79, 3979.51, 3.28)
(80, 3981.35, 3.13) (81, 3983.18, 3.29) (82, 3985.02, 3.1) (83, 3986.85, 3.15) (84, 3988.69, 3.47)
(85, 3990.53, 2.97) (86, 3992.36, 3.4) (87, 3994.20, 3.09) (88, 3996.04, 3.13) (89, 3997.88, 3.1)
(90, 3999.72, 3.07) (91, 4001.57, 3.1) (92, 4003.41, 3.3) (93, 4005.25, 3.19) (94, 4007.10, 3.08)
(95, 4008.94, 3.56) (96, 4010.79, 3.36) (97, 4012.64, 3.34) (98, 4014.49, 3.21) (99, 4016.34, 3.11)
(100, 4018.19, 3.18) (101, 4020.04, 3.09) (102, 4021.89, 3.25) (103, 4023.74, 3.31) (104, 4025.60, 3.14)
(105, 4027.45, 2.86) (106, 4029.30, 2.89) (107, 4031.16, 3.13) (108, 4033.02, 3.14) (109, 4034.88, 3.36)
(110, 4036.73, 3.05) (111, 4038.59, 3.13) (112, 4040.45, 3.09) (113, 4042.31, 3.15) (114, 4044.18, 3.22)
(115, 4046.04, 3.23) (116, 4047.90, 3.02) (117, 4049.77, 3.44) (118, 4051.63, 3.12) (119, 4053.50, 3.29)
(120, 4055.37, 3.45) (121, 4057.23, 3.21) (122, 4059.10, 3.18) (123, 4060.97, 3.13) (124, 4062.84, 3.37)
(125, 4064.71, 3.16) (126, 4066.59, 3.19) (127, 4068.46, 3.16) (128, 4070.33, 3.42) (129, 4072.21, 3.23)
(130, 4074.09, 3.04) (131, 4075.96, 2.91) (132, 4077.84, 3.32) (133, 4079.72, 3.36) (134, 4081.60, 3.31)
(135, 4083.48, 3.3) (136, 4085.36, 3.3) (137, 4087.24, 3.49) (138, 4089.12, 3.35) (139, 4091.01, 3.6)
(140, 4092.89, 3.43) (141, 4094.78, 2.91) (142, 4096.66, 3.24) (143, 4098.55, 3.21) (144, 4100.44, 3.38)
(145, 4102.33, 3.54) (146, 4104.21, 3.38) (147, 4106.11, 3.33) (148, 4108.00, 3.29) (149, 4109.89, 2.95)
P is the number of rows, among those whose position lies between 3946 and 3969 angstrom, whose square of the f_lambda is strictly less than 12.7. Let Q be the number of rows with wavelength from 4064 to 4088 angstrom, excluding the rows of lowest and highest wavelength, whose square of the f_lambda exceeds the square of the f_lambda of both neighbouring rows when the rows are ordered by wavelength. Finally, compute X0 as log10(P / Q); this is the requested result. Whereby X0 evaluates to 0.60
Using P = 12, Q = 3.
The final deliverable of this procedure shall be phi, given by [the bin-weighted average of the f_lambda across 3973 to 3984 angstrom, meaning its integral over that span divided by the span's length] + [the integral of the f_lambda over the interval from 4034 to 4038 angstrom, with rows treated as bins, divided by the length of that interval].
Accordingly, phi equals 6.40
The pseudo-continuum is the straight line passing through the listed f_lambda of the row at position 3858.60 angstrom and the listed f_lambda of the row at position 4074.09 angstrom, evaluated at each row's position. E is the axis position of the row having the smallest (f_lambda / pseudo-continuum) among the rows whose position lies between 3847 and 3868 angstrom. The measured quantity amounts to 3858.60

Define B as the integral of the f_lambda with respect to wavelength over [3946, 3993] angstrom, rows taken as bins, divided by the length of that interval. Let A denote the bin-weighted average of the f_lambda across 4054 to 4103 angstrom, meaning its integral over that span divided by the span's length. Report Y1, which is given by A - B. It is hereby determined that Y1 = 0.0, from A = 3.28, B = 3.3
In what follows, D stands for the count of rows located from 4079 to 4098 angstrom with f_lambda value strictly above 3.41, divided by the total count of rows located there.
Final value 0.30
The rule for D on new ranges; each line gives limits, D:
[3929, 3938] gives 0.00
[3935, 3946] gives 0.00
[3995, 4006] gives 0.00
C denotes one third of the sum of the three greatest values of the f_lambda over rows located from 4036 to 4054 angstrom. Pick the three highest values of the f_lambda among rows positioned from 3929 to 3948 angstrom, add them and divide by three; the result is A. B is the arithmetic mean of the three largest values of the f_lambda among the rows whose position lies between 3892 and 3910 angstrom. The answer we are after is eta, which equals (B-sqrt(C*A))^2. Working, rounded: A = 3.3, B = 3.61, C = 3.32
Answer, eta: 0.1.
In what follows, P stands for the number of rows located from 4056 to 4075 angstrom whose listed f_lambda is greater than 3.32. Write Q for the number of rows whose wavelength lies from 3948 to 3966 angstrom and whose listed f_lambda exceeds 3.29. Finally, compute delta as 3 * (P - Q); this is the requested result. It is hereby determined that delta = -15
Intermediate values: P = 2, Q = 7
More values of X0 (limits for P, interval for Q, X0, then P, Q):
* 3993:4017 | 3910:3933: 0.51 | 13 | 4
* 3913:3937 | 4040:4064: 0.56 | 11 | 3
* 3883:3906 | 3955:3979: 0.48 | 6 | 2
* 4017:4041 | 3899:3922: 0.51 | 13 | 4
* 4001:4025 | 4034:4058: 0.51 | 13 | 4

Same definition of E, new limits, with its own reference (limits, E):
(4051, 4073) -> 4051.63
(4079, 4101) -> 4094.78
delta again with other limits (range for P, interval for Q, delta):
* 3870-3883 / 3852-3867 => -3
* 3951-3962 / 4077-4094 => -18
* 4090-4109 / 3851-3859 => 3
